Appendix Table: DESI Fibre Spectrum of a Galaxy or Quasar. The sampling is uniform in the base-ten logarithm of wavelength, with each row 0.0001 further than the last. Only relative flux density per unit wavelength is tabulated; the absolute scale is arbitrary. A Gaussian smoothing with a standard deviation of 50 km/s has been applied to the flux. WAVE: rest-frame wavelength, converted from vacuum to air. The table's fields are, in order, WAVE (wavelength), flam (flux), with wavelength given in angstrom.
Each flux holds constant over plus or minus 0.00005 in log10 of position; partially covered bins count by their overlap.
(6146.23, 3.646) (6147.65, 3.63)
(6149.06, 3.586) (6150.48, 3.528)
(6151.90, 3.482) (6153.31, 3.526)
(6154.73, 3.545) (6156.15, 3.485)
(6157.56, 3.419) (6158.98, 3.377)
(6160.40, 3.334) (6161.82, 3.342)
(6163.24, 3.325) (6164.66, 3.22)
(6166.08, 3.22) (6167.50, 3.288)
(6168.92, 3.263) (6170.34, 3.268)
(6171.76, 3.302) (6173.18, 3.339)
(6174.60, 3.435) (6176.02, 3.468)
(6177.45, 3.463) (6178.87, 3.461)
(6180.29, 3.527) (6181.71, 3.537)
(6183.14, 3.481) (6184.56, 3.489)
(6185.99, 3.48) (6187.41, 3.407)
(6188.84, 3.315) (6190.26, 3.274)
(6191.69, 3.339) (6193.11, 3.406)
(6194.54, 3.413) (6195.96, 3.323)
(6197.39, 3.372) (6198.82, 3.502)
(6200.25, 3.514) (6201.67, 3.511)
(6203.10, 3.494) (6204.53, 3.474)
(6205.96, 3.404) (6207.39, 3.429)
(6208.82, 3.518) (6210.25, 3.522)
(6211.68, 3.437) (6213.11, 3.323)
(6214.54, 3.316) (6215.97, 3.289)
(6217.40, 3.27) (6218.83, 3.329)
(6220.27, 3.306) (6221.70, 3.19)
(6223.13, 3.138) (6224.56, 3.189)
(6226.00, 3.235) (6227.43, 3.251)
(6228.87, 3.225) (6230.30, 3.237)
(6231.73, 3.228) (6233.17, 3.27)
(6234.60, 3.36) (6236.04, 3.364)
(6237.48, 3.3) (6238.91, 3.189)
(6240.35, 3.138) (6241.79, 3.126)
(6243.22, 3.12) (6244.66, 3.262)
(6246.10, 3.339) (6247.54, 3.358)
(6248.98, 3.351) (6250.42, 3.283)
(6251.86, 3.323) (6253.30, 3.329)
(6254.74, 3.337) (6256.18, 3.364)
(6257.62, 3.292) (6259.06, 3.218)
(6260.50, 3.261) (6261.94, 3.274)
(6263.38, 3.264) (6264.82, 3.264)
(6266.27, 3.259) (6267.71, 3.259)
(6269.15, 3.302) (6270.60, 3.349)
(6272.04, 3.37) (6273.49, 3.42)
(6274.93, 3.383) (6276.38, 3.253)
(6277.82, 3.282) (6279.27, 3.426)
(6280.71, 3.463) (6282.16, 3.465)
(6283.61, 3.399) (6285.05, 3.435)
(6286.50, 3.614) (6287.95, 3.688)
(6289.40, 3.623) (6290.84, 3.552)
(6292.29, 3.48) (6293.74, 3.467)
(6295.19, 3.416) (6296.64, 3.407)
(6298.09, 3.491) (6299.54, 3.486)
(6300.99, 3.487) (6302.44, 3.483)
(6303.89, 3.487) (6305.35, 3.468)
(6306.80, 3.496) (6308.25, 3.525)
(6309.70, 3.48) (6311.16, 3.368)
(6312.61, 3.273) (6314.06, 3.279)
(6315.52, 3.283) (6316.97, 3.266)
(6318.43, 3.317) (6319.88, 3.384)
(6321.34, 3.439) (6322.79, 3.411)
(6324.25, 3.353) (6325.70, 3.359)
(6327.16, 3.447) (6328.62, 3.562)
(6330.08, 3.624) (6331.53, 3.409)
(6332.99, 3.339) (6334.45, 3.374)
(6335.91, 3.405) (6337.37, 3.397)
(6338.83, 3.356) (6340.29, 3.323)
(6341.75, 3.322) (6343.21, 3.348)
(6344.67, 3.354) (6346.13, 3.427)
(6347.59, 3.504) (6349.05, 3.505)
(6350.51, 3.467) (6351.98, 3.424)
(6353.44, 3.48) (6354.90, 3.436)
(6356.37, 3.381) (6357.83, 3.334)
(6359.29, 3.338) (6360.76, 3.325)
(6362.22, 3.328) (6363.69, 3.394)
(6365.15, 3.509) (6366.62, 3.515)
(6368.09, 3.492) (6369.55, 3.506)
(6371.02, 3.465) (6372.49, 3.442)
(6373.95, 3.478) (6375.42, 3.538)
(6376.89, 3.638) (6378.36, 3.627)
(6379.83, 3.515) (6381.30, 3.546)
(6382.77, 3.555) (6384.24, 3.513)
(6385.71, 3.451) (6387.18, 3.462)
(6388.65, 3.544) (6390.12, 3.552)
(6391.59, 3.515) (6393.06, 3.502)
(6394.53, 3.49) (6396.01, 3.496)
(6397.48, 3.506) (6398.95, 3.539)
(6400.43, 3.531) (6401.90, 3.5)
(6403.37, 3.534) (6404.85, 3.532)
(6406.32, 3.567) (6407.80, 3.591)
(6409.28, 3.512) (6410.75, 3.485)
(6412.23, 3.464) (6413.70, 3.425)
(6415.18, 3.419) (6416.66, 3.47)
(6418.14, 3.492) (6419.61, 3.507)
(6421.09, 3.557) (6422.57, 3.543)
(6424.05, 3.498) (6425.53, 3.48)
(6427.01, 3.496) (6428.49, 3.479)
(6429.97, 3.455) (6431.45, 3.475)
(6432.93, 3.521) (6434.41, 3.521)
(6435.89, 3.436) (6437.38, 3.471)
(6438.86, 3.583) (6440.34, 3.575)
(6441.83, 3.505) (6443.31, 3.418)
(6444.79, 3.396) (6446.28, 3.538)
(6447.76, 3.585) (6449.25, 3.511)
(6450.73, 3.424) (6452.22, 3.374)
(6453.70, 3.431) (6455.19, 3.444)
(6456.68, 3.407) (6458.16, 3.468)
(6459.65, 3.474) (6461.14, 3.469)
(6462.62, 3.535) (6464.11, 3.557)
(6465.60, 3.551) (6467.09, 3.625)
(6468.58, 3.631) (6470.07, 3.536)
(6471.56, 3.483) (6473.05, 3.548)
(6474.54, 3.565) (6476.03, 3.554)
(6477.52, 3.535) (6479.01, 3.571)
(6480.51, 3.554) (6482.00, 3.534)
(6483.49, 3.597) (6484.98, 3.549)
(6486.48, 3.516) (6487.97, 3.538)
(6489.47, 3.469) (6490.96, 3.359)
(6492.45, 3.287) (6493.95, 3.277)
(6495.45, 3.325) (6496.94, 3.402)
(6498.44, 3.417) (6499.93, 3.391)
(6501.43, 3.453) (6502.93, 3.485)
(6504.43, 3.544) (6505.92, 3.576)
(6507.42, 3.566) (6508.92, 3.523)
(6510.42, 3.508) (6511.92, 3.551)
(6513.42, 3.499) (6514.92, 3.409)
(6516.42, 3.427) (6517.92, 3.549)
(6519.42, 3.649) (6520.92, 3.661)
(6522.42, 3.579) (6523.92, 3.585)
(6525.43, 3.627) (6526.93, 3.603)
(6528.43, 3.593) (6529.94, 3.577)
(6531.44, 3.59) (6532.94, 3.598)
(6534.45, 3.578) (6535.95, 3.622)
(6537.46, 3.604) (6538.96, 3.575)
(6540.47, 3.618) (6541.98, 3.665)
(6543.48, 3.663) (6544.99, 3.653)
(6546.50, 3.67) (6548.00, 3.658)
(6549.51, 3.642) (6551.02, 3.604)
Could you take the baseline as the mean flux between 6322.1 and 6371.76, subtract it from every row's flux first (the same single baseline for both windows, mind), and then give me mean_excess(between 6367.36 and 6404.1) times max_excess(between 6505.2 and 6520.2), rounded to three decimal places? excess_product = 0.023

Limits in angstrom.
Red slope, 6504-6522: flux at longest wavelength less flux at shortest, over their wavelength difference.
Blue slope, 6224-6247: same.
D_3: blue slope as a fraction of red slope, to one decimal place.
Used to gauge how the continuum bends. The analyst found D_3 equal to 1.0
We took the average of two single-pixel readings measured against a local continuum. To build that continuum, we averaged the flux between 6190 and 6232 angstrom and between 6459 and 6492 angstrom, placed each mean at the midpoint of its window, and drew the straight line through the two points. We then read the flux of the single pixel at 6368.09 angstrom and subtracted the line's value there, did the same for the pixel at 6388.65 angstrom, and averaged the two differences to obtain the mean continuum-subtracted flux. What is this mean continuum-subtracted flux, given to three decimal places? 0.052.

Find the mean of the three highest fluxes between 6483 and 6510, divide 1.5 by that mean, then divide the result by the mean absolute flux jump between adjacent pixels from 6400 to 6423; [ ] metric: 14.0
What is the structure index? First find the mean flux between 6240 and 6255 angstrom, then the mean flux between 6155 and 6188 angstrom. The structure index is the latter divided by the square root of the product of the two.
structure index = 1.02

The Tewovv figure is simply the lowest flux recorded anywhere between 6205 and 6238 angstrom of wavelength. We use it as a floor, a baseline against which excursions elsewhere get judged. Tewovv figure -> 3.138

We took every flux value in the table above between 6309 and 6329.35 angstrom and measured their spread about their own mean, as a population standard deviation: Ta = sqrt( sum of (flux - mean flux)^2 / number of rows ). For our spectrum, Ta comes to 0.085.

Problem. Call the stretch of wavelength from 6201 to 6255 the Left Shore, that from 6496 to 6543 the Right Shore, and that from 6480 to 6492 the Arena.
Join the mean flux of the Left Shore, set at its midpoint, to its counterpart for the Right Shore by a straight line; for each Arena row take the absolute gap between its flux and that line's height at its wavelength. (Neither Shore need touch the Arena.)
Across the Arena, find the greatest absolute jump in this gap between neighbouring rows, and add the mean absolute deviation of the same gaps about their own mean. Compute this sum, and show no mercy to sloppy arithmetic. 0.15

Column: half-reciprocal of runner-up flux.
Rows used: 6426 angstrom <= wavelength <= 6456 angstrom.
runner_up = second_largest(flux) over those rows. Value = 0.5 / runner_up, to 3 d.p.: 0.140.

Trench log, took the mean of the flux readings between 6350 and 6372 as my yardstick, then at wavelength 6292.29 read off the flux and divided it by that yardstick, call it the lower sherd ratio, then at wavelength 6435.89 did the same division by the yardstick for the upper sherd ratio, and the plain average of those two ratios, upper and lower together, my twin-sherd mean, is 1.01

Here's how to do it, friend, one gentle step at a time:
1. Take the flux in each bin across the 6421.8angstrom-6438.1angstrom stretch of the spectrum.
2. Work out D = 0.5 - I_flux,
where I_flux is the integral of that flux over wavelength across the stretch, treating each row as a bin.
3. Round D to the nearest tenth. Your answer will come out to -56.3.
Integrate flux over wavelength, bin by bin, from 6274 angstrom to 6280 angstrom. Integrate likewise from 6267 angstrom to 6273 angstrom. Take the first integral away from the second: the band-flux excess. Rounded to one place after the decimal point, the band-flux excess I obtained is -0.1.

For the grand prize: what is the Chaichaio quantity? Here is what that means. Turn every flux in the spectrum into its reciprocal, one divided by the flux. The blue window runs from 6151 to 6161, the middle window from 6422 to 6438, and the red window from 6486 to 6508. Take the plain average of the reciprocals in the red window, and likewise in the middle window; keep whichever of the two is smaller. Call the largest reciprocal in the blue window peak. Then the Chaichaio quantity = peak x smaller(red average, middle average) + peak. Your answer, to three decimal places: 0.386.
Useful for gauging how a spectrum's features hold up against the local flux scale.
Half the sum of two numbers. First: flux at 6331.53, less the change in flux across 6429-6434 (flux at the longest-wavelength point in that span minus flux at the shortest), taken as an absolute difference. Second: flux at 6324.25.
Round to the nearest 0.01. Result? 3.35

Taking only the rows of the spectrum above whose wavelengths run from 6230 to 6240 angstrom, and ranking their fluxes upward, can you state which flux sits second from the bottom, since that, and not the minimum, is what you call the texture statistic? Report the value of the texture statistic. 3.228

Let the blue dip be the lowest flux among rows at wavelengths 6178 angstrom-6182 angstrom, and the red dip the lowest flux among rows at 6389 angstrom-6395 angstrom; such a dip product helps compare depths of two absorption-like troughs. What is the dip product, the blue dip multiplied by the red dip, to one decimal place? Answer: 12.1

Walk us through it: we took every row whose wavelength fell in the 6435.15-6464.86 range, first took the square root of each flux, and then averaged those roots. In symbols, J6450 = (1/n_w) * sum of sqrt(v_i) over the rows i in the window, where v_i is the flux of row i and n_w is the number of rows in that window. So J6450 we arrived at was 1.865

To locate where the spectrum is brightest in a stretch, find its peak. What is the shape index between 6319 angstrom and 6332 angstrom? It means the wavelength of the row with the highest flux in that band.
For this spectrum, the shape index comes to 6330.08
